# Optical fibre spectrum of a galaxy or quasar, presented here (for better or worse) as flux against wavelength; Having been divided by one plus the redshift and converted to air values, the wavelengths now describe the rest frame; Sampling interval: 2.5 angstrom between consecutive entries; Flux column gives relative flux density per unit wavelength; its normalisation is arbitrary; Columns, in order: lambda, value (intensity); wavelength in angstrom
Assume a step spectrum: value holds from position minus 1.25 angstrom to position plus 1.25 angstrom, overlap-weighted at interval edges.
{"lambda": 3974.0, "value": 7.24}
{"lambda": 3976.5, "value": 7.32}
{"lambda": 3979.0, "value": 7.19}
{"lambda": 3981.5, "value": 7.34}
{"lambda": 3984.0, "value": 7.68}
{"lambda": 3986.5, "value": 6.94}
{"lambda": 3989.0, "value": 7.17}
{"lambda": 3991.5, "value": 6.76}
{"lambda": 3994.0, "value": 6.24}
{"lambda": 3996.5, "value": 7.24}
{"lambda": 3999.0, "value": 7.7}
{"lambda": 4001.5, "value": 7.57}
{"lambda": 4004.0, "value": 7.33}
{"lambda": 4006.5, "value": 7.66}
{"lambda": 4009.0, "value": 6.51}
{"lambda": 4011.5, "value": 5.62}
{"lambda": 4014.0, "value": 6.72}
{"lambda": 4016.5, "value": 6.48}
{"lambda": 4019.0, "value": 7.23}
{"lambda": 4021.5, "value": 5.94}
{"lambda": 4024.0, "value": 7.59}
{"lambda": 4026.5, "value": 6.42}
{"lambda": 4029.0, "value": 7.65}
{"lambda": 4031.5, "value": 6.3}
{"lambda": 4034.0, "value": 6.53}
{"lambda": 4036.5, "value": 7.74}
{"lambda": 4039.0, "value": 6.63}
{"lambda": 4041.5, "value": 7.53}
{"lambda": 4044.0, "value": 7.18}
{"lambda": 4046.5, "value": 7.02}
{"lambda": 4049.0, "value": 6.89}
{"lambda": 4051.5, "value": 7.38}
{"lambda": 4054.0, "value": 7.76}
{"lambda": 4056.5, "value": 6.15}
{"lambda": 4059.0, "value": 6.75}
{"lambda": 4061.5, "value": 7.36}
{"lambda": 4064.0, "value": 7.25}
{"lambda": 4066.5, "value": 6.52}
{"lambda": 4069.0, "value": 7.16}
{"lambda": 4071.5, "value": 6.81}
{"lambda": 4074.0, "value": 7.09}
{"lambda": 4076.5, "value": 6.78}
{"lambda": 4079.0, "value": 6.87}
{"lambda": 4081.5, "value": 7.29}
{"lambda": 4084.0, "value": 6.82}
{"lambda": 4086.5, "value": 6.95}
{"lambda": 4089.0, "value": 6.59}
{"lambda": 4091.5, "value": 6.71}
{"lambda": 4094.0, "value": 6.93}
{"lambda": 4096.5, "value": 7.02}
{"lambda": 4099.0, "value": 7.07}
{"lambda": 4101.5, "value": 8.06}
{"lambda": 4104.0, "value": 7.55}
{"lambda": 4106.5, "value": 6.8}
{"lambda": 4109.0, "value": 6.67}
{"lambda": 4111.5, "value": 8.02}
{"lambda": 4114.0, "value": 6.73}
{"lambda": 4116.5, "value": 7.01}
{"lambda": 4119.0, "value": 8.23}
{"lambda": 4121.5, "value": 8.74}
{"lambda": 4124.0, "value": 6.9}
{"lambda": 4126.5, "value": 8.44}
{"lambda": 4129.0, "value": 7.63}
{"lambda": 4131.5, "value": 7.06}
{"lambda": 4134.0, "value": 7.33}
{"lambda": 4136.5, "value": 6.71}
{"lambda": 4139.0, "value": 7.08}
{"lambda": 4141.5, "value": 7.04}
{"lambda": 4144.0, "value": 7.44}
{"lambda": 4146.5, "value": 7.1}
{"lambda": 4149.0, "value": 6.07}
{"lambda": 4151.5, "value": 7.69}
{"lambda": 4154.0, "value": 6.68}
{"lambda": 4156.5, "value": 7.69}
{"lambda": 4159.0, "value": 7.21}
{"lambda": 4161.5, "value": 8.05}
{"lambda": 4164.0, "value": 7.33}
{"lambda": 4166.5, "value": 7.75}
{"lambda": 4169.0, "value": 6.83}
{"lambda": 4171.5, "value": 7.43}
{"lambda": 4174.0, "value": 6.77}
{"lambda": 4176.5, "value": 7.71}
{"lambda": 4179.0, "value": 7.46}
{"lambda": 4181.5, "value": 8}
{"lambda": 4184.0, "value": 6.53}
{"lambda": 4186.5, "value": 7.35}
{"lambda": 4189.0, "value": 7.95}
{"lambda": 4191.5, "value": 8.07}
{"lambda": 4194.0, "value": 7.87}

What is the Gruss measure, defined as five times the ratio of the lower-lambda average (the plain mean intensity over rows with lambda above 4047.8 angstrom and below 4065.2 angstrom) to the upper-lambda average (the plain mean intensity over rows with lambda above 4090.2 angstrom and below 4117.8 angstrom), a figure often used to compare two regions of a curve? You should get 4.95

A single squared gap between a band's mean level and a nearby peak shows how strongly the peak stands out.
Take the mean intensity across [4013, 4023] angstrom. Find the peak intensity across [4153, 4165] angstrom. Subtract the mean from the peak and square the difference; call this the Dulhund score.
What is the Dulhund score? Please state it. 2.1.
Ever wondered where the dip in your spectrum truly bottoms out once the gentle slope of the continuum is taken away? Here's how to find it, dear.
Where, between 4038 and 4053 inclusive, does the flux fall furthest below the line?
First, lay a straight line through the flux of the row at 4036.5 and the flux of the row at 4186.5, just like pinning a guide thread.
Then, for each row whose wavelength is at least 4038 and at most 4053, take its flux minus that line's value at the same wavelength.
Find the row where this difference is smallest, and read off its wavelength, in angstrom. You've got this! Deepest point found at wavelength 4039.0 angstrom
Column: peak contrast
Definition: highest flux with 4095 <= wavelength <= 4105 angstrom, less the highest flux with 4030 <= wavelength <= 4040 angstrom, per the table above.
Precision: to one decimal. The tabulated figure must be 0.3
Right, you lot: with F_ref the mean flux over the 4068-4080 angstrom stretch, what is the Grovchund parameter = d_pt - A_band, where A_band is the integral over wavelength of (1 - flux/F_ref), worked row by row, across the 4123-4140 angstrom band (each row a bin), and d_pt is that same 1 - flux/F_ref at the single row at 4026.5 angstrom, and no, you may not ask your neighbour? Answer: 1.00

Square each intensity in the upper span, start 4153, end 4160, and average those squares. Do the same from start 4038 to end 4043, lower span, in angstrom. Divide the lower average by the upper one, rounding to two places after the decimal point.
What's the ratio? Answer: 0.97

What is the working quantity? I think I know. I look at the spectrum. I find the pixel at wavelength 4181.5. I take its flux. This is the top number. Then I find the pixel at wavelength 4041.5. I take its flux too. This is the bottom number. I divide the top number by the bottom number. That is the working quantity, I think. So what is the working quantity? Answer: 1.06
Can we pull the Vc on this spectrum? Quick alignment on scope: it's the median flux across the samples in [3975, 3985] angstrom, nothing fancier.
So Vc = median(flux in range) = 7.33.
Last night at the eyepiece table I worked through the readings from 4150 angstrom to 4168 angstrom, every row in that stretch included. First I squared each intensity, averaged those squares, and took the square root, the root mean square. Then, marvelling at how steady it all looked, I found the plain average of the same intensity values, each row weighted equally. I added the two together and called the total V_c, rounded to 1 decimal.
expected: 15.0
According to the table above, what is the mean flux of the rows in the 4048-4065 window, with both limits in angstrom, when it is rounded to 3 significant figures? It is 7.08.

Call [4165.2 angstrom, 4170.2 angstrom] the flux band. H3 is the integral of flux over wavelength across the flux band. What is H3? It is 36.5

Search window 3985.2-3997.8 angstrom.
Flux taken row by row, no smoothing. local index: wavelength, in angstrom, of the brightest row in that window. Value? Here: 3996.5 angstrom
